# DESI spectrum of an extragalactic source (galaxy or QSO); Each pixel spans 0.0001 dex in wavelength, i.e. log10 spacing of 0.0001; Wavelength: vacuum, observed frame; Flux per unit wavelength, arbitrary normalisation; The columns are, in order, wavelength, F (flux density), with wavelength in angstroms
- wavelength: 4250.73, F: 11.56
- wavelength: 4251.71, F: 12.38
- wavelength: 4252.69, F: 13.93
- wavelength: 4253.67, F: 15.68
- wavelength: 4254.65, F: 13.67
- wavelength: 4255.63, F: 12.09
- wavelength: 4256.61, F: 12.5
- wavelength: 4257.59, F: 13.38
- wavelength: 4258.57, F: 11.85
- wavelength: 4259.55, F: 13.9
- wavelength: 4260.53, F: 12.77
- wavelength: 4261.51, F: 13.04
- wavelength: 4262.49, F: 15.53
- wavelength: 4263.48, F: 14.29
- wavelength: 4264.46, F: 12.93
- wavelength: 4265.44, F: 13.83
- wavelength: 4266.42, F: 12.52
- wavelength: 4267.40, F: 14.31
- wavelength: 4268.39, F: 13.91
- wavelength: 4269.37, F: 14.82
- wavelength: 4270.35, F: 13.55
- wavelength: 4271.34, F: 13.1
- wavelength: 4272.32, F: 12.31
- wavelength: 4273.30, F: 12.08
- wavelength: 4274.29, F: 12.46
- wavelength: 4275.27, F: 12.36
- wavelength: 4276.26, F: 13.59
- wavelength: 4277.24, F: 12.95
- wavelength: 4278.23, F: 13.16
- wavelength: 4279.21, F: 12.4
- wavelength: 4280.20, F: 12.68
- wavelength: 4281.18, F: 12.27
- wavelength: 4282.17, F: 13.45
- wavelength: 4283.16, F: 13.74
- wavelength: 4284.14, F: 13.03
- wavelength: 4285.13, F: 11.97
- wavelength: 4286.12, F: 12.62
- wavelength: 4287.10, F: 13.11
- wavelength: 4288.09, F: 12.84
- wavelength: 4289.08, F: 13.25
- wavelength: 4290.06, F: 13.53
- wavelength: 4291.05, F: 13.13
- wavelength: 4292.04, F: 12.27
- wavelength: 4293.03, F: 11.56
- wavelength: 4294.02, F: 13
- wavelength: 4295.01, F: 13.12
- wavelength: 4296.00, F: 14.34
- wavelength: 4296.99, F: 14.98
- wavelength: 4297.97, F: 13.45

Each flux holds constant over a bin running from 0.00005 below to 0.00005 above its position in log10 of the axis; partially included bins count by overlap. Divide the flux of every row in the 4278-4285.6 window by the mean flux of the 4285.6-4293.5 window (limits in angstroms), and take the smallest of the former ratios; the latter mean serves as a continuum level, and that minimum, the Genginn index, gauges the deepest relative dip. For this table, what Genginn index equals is 0.936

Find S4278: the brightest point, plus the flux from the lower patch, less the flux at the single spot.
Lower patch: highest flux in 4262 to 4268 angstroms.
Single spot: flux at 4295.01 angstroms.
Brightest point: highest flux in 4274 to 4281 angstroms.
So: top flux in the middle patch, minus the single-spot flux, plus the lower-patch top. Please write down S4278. 16.0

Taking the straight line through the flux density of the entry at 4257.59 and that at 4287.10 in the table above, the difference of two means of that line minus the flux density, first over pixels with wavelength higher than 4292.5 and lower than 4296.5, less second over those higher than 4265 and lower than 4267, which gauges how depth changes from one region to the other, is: -0.1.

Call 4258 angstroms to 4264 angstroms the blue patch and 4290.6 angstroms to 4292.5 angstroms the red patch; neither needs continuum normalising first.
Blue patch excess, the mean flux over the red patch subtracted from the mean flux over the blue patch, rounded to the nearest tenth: 0.9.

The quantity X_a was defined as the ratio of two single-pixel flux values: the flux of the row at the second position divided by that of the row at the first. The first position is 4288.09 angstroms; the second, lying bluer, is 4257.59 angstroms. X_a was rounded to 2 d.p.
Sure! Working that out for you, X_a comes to 1.04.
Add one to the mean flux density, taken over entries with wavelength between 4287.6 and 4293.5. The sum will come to 13.8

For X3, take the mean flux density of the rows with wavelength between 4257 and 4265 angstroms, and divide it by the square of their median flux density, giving 0.0771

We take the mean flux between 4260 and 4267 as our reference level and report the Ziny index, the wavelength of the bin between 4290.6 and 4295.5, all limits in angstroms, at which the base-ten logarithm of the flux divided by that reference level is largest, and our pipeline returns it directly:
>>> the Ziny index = 4291.05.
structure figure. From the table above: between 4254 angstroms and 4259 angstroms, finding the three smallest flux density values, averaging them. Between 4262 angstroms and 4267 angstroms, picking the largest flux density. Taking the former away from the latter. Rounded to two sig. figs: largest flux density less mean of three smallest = 3.4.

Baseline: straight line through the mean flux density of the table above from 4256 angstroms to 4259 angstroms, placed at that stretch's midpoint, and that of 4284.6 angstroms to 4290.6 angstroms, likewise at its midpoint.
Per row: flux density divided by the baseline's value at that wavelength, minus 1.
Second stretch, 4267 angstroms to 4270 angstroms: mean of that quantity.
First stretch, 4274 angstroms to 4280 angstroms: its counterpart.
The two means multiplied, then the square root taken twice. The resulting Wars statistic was 0.15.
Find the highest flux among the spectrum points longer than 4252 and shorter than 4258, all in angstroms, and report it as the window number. 15.68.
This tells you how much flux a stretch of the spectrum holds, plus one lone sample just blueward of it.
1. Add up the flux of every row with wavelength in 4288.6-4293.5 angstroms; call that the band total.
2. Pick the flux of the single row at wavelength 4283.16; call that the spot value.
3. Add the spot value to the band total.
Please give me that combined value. 77.5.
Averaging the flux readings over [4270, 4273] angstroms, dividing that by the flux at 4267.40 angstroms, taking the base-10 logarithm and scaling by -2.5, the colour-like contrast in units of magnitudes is 0.11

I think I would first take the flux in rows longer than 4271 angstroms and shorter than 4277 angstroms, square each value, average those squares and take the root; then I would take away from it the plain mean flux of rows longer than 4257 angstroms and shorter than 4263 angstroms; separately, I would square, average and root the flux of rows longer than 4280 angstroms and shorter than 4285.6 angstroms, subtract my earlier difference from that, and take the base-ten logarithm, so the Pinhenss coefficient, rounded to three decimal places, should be 1.134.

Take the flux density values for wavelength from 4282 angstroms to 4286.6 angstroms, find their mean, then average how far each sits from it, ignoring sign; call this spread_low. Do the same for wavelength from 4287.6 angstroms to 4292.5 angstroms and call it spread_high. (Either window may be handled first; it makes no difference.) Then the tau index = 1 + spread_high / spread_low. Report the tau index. 1.7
